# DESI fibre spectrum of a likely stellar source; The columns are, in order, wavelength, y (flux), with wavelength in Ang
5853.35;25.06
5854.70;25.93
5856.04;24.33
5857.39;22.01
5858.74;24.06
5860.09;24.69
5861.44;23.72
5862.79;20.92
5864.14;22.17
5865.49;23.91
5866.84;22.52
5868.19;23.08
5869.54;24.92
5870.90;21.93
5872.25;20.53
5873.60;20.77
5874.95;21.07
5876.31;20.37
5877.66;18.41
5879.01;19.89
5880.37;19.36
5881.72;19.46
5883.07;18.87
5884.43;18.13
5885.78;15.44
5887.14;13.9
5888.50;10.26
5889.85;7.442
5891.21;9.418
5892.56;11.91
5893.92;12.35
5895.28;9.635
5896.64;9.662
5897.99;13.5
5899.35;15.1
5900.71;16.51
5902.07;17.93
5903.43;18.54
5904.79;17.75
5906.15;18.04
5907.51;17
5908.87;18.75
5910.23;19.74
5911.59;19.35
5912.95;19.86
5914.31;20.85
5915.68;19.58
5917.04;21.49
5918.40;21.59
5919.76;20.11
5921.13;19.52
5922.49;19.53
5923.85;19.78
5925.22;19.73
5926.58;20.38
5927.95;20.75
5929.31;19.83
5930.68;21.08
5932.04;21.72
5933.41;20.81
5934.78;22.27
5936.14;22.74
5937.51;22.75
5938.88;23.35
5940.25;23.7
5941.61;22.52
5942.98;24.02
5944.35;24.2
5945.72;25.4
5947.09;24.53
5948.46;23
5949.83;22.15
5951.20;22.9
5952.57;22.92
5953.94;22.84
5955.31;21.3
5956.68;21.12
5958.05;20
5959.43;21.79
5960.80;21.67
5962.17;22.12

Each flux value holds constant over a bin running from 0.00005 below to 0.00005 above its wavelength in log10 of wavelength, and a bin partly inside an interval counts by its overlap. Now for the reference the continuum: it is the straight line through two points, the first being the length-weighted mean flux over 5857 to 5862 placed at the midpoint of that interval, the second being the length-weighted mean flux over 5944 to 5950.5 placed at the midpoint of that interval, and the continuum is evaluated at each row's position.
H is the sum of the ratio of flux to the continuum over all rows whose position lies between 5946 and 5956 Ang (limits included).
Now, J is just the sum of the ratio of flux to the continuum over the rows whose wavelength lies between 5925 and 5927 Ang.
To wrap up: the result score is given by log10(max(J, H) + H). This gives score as 1.13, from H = 6.7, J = 1.7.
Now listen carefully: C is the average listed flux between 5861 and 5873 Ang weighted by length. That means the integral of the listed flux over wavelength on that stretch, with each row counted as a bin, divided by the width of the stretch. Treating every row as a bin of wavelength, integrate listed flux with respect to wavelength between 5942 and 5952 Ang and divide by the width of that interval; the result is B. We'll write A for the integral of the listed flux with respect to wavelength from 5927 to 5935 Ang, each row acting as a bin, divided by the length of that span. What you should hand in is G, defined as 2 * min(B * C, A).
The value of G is 41.9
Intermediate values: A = 21.0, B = 23.7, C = 23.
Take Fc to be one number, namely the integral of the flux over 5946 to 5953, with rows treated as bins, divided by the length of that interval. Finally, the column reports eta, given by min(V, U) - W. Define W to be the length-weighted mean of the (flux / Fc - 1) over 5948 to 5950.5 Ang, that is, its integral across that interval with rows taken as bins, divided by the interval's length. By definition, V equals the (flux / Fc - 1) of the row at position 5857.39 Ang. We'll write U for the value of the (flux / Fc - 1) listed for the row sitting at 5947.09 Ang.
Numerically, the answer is -0.02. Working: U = 0.06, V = -0.05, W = -0.03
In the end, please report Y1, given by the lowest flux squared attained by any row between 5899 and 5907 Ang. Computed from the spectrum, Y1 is 228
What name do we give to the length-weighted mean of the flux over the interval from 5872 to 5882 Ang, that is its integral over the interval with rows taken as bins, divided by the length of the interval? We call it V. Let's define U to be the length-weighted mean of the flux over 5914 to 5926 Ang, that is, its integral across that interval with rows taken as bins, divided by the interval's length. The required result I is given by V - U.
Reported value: 0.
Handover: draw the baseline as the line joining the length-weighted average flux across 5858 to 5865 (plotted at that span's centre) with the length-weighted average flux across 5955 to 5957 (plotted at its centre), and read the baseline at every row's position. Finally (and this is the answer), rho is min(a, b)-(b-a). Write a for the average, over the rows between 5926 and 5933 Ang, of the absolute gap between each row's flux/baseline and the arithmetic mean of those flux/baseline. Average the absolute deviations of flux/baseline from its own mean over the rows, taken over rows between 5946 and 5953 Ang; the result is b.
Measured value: 0.025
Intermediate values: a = 0.025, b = 0.026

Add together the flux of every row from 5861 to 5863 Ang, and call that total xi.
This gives 45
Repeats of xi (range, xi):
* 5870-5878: 123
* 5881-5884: 38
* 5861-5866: 91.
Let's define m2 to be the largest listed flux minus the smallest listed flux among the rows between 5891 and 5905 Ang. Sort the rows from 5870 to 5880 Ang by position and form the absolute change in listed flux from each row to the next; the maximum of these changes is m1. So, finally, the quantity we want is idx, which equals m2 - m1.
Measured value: 7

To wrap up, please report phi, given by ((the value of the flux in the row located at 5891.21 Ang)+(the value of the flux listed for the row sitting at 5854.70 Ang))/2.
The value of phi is 17.7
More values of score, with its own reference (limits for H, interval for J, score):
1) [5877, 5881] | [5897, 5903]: 0.71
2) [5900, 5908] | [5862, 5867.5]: 0.95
